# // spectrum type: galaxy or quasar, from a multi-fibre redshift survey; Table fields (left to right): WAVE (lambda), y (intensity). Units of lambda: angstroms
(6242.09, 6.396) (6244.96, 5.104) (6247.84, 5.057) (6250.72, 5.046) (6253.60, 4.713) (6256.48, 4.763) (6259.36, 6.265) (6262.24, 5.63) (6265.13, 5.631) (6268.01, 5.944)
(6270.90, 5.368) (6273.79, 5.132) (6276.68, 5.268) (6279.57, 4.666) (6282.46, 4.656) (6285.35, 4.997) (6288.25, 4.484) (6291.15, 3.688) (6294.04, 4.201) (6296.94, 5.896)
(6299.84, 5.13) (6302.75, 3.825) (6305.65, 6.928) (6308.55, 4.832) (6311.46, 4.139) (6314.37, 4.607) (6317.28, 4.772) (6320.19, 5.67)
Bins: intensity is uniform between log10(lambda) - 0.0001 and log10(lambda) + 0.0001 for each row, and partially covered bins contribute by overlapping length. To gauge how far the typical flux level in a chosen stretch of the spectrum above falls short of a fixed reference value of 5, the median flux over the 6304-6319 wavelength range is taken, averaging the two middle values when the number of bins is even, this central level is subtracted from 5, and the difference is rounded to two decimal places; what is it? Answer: 0.23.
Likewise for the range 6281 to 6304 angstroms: 0.43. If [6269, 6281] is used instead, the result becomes -0.20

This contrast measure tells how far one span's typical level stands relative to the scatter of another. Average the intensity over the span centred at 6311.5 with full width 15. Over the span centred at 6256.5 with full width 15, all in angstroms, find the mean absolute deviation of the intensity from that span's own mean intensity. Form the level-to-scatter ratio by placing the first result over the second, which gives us 9.5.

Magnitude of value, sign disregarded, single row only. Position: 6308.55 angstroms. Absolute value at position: 4.83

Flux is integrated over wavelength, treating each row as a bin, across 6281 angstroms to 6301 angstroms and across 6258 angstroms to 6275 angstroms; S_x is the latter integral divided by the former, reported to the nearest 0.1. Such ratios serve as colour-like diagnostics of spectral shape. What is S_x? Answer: 1.0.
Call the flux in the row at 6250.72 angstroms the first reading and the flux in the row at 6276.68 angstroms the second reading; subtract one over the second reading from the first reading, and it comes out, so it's 4.9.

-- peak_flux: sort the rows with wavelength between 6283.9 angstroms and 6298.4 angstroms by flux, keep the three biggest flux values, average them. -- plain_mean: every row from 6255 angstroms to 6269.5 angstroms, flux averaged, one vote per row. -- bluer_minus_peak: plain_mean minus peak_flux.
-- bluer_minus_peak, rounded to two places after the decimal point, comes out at 0.52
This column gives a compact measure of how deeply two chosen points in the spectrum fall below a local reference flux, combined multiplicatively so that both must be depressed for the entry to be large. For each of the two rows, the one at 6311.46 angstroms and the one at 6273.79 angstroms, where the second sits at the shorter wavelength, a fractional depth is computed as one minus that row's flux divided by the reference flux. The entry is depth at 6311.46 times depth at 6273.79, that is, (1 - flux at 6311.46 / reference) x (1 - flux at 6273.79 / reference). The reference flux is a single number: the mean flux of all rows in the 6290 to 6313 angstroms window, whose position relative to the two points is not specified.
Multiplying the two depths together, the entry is -0.009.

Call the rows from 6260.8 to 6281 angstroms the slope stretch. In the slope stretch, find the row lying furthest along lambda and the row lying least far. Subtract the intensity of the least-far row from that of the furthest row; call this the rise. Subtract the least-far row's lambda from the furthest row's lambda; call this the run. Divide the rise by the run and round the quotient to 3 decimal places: -0.056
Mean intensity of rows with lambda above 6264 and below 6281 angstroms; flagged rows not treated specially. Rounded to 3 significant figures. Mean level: 5.33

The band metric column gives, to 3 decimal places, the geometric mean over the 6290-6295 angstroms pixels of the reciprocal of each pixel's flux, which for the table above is 0.254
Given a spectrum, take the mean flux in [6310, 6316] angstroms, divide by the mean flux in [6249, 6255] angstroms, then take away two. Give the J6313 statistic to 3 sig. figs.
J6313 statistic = -1.10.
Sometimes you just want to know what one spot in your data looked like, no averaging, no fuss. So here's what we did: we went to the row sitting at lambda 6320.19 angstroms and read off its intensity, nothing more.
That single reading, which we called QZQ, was 5.67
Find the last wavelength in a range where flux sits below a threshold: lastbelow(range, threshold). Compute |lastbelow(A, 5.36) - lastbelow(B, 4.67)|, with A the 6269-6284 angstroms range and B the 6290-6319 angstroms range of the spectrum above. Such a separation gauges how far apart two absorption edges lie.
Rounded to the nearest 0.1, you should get 31.9 angstroms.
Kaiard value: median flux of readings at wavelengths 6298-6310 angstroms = 4.98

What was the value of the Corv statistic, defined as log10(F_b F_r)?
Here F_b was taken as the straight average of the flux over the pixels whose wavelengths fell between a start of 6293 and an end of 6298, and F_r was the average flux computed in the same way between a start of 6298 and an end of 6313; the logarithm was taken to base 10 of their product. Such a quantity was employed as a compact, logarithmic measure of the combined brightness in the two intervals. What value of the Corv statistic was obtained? 1.40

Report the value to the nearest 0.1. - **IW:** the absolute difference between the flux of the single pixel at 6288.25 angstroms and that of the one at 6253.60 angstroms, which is 0.2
